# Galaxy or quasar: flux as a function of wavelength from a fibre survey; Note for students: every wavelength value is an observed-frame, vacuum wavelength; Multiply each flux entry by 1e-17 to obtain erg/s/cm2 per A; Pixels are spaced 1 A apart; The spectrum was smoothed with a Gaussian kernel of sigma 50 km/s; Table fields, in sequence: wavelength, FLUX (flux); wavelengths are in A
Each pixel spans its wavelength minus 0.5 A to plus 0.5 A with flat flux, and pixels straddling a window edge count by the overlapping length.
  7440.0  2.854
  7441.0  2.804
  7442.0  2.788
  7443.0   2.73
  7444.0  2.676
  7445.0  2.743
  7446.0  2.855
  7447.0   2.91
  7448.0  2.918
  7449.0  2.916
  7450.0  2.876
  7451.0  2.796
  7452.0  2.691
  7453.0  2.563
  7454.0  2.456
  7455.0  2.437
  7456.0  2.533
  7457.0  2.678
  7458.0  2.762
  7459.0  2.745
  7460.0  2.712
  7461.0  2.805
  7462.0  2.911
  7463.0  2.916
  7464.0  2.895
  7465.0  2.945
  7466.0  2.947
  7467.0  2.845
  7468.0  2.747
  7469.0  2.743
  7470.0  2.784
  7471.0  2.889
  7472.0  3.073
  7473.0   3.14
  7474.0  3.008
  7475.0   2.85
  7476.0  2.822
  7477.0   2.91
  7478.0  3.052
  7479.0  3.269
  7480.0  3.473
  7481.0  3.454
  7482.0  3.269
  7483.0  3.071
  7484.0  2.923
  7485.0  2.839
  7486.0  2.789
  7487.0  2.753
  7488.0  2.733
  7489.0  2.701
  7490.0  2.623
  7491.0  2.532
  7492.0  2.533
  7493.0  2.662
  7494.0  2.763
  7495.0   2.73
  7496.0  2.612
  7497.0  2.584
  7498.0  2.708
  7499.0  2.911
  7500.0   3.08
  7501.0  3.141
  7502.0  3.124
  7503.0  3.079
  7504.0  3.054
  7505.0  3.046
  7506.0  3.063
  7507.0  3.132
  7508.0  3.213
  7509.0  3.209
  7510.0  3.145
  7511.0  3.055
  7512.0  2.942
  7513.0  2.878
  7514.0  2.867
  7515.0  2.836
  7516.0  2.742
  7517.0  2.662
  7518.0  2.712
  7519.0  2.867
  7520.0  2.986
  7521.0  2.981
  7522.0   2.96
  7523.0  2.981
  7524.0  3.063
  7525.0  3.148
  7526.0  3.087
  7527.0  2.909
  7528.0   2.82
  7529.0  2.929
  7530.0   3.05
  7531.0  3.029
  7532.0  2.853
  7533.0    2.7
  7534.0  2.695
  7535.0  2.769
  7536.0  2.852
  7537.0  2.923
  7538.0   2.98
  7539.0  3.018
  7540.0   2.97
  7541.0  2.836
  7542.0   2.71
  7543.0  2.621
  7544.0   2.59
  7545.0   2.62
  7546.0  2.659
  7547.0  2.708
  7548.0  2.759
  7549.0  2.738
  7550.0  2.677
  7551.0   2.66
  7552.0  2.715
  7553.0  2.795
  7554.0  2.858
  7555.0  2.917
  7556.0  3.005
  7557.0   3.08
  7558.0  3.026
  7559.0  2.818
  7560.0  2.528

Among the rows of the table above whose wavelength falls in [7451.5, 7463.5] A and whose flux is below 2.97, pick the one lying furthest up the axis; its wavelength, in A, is 7463.0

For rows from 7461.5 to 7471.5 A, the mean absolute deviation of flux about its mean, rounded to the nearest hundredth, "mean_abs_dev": 0.07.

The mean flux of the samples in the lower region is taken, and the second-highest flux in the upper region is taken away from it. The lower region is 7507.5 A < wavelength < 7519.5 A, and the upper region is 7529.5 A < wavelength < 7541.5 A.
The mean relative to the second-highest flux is -0.10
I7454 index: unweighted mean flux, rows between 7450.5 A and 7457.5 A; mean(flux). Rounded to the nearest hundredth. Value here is 2.59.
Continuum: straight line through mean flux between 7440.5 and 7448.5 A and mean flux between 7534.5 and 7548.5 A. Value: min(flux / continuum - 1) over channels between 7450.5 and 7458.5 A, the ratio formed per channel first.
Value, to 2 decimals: -0.13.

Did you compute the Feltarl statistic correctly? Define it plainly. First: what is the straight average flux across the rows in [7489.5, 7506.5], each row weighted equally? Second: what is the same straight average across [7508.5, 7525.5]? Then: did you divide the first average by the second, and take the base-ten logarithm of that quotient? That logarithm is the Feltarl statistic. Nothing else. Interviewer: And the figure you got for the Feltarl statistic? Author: -0.02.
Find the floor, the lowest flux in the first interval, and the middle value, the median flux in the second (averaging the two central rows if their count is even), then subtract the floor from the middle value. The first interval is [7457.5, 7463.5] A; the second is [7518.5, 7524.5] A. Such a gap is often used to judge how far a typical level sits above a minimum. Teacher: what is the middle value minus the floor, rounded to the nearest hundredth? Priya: 0.27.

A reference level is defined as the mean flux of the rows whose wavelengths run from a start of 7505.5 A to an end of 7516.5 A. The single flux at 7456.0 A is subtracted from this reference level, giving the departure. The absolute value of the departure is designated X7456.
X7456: 0.47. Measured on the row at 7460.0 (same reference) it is 0.30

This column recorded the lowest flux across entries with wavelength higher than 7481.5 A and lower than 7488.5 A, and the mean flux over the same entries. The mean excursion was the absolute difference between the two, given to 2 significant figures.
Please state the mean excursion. 0.18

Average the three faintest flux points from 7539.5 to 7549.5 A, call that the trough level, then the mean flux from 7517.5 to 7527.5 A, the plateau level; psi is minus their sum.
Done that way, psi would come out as -5.58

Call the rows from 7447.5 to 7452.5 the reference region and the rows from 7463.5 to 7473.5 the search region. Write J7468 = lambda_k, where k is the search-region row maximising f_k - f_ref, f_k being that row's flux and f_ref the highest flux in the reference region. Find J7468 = 7473.0 A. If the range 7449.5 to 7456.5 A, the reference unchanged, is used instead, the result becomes 7450.0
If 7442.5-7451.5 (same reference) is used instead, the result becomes 7448.0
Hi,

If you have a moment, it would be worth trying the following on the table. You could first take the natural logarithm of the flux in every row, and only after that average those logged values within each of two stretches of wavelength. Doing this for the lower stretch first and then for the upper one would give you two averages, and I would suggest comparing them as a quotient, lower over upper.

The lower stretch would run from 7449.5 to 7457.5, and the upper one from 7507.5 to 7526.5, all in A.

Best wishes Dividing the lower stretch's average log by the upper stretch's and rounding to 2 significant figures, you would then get 0.89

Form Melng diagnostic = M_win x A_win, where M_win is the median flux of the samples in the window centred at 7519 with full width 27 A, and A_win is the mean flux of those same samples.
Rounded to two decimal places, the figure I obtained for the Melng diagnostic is 8.85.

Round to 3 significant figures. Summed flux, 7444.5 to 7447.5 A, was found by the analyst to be 8.51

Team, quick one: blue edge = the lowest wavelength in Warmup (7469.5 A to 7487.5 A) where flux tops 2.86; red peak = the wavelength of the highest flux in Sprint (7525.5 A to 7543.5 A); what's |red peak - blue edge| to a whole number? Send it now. 55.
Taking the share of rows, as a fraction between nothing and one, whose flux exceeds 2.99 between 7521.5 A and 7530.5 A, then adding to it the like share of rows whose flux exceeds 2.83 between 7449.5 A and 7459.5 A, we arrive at 0.54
